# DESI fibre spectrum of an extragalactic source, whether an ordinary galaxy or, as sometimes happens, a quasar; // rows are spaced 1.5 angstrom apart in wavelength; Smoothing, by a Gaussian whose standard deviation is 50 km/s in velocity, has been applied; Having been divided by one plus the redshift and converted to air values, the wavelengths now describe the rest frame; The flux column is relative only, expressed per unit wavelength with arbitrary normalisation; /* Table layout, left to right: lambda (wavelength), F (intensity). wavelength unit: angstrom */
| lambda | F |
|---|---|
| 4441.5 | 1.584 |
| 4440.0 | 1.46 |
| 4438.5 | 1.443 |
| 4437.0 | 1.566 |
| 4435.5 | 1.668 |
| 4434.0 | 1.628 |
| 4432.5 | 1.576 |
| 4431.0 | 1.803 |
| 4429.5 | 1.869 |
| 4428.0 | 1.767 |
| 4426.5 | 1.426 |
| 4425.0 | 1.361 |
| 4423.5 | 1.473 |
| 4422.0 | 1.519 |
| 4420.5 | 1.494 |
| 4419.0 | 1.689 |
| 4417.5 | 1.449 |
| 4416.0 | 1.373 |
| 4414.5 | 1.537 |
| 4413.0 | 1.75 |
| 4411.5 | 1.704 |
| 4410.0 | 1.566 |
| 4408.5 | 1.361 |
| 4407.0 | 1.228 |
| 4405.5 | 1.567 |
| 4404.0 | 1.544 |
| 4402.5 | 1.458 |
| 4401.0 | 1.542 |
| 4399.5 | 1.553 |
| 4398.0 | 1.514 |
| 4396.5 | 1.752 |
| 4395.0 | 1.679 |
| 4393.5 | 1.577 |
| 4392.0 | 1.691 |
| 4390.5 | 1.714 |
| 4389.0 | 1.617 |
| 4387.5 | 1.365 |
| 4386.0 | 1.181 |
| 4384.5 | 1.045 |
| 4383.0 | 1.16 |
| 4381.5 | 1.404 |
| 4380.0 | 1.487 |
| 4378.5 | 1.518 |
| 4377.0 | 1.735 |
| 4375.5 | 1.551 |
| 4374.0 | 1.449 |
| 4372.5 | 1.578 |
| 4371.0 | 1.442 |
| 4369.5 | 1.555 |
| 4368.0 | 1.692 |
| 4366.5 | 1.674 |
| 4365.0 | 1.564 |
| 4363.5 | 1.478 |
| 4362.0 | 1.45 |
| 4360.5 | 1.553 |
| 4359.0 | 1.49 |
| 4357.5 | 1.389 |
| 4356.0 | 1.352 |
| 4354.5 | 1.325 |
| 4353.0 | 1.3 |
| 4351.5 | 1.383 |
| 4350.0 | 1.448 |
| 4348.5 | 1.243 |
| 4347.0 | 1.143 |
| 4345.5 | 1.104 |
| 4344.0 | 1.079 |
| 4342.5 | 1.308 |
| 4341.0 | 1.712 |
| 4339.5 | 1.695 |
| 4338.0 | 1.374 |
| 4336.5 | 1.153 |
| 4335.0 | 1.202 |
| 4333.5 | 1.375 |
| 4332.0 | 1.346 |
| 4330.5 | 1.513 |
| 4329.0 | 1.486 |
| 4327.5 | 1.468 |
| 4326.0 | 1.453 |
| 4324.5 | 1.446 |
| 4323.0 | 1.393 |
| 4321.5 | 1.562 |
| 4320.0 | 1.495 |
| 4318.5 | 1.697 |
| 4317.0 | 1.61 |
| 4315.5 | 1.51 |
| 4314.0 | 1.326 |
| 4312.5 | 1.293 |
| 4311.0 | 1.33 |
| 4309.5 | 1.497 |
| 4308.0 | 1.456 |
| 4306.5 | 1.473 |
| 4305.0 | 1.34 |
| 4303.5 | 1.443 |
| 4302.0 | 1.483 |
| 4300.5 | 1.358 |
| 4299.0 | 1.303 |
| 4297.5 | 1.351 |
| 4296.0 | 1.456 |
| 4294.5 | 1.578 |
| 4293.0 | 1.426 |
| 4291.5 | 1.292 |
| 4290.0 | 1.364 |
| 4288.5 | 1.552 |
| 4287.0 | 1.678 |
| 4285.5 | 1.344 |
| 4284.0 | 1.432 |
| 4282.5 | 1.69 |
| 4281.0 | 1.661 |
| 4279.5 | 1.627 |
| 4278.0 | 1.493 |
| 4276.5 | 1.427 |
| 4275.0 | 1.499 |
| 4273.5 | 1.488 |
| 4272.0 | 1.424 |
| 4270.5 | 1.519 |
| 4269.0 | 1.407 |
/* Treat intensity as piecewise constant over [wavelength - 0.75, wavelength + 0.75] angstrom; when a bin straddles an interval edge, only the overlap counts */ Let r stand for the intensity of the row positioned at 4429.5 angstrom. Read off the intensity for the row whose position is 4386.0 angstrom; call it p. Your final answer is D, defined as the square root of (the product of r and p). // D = 1.49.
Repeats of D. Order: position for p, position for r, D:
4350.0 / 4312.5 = 1.37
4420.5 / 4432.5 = 1.53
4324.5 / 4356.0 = 1.40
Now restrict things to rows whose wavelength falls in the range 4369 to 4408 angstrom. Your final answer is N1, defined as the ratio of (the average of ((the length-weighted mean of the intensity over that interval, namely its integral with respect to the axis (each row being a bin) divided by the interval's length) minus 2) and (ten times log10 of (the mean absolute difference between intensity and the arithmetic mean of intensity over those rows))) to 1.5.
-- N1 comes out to -3.1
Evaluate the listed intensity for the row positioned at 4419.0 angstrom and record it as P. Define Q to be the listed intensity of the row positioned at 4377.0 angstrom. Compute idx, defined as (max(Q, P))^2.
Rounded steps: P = 1.689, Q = 1.735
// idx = 3.0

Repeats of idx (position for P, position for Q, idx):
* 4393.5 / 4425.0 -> 2.5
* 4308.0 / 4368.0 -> 2.9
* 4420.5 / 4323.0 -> 2.2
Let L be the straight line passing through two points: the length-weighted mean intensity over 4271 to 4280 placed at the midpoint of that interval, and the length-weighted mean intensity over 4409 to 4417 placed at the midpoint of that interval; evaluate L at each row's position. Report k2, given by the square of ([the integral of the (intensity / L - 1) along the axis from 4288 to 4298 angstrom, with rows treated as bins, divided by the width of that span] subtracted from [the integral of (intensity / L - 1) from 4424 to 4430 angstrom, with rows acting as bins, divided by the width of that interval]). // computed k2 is 0.003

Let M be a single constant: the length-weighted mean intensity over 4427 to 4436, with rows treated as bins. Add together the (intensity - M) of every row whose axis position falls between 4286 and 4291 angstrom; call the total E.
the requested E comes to -0.5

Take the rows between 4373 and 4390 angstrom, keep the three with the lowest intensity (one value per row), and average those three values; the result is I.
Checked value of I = 1.13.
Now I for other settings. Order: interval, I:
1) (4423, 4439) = 1.41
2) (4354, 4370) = 1.36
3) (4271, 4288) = 1.40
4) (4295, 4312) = 1.32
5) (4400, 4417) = 1.32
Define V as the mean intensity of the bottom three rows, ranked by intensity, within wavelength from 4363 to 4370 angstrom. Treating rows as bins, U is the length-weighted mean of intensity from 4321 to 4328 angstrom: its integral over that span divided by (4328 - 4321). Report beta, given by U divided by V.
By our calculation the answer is 0.95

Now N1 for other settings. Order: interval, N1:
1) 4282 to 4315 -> -3.7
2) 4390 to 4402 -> -3.8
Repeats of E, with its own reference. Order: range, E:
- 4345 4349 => -1.6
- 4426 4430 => -0.1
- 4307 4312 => -0.9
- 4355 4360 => -0.9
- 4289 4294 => -1.1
